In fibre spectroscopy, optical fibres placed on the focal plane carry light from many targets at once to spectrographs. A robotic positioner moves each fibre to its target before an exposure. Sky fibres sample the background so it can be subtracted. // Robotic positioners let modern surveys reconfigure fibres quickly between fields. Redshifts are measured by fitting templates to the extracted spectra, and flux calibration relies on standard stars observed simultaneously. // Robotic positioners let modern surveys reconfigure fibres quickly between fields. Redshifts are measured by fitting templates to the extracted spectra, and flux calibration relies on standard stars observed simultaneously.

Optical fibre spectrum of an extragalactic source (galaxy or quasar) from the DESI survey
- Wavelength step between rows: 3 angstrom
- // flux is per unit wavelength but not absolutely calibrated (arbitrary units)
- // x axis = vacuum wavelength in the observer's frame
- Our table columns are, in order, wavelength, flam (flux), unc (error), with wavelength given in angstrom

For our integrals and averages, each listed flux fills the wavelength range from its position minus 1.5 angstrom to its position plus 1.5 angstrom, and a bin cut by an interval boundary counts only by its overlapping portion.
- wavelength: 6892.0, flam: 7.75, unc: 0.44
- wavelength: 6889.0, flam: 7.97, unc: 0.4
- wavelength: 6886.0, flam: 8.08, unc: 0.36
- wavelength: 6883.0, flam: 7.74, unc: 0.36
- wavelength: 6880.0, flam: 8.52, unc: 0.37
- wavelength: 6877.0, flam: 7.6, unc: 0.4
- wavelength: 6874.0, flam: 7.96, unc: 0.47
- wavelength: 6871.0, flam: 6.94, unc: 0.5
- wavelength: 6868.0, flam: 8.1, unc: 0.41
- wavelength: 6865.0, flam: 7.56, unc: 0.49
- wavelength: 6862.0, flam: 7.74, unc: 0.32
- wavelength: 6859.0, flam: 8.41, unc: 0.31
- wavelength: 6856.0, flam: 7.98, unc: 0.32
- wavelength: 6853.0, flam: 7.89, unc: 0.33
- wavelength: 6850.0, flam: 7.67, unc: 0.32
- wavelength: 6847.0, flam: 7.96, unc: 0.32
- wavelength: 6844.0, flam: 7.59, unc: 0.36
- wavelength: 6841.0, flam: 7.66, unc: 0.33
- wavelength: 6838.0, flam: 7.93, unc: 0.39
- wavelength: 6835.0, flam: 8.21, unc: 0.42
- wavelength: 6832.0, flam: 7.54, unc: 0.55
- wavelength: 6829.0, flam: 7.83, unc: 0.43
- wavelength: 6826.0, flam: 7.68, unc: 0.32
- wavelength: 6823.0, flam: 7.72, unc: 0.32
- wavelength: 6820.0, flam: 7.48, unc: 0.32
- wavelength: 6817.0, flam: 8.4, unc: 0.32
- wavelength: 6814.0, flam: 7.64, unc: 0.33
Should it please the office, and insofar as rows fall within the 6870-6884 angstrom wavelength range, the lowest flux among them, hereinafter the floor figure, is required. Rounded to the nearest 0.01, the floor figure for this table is 6.94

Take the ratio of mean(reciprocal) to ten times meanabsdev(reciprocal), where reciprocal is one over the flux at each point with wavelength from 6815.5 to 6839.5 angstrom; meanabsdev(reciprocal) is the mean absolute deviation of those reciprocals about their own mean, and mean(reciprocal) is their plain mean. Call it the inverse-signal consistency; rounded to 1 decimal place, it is 3.2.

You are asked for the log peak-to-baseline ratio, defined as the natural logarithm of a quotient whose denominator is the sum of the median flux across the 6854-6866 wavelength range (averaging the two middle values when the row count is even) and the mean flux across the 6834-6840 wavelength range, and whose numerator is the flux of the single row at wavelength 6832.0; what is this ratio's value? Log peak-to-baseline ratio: -0.75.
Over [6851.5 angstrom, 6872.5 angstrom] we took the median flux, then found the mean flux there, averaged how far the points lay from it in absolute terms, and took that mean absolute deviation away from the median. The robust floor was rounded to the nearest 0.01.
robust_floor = 7.56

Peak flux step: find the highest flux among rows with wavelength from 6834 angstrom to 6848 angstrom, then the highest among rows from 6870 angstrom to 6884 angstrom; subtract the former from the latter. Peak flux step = 0.31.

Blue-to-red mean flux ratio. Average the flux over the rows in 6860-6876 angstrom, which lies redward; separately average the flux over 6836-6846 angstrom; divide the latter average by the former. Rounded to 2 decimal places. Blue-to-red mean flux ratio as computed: 1.01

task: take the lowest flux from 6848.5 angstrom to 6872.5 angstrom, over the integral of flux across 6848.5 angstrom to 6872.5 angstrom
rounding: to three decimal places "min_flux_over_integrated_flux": 0.037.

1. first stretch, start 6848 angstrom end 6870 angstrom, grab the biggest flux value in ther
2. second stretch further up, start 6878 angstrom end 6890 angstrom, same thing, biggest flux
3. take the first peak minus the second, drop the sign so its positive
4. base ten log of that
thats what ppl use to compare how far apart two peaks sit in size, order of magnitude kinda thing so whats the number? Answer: -1.0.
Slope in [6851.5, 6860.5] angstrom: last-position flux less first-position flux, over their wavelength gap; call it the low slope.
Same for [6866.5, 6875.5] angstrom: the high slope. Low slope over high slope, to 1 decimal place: -3.7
